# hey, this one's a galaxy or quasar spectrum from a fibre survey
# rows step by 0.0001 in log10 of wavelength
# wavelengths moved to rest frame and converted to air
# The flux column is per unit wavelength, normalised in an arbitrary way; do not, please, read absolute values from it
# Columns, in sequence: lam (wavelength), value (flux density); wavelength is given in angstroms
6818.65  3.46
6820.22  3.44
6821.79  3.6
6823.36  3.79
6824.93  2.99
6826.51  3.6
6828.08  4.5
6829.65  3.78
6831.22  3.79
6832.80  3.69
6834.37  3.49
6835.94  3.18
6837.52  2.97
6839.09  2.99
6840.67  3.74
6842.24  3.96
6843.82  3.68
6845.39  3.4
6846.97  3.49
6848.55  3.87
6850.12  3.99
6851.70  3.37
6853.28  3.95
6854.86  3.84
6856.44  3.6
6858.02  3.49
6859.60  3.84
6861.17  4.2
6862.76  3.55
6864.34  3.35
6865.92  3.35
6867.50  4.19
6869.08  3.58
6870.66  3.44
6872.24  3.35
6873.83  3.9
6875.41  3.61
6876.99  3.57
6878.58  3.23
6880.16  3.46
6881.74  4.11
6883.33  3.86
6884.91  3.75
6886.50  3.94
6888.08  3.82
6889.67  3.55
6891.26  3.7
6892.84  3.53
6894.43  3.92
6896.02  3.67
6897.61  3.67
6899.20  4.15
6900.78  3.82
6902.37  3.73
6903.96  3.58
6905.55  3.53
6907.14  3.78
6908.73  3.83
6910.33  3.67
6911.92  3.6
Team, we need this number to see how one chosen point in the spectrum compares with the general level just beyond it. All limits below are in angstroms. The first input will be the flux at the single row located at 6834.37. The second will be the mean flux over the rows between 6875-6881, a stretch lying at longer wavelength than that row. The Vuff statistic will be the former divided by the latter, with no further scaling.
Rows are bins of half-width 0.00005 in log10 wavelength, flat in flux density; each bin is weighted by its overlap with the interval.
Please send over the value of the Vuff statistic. 1.01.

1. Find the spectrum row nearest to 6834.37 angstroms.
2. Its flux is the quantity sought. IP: 3.49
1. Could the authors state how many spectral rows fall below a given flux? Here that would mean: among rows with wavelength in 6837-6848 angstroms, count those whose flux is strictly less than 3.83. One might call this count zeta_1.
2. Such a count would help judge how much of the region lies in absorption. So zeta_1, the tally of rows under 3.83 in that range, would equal 6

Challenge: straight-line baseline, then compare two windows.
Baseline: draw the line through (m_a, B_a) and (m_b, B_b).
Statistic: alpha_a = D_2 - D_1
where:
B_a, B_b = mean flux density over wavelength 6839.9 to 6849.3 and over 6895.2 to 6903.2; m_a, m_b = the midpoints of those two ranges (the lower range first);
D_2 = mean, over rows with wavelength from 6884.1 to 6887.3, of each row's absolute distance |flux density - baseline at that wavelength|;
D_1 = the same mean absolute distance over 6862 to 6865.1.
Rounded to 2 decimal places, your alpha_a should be -0.19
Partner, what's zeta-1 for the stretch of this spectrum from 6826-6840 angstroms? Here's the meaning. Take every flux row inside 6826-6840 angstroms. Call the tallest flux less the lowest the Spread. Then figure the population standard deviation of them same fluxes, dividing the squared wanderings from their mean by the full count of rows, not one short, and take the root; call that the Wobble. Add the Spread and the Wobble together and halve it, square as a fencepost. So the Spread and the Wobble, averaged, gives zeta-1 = 1.0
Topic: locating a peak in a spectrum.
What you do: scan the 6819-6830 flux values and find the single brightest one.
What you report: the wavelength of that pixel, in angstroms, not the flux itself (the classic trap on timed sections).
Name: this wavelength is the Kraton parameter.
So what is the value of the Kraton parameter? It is 6828.08 angstroms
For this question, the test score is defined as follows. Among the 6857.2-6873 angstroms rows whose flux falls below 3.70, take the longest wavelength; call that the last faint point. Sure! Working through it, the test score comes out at 6872.24 angstroms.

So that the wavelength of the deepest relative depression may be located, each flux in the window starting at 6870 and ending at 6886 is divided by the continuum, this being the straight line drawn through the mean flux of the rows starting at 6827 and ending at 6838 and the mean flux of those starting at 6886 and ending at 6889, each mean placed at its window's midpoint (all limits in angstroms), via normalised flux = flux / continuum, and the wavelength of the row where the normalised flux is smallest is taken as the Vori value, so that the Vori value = 6878.58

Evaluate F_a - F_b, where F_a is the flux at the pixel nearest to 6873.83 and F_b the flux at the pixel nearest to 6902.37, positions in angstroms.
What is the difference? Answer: 0.2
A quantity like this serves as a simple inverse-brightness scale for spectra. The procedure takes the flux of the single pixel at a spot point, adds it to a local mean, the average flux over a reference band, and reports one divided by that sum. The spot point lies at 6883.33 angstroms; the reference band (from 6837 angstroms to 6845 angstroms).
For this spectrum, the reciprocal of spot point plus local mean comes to 0.136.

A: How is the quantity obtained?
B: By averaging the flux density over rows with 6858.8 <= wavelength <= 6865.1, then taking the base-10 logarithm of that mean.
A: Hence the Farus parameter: 0.572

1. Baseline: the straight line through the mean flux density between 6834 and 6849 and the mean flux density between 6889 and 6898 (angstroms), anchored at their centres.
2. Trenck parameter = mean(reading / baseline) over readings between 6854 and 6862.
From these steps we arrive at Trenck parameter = 1.07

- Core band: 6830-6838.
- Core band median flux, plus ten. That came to 13.49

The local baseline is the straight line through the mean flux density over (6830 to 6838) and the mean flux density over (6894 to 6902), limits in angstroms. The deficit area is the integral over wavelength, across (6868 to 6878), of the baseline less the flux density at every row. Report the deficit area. 1.0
